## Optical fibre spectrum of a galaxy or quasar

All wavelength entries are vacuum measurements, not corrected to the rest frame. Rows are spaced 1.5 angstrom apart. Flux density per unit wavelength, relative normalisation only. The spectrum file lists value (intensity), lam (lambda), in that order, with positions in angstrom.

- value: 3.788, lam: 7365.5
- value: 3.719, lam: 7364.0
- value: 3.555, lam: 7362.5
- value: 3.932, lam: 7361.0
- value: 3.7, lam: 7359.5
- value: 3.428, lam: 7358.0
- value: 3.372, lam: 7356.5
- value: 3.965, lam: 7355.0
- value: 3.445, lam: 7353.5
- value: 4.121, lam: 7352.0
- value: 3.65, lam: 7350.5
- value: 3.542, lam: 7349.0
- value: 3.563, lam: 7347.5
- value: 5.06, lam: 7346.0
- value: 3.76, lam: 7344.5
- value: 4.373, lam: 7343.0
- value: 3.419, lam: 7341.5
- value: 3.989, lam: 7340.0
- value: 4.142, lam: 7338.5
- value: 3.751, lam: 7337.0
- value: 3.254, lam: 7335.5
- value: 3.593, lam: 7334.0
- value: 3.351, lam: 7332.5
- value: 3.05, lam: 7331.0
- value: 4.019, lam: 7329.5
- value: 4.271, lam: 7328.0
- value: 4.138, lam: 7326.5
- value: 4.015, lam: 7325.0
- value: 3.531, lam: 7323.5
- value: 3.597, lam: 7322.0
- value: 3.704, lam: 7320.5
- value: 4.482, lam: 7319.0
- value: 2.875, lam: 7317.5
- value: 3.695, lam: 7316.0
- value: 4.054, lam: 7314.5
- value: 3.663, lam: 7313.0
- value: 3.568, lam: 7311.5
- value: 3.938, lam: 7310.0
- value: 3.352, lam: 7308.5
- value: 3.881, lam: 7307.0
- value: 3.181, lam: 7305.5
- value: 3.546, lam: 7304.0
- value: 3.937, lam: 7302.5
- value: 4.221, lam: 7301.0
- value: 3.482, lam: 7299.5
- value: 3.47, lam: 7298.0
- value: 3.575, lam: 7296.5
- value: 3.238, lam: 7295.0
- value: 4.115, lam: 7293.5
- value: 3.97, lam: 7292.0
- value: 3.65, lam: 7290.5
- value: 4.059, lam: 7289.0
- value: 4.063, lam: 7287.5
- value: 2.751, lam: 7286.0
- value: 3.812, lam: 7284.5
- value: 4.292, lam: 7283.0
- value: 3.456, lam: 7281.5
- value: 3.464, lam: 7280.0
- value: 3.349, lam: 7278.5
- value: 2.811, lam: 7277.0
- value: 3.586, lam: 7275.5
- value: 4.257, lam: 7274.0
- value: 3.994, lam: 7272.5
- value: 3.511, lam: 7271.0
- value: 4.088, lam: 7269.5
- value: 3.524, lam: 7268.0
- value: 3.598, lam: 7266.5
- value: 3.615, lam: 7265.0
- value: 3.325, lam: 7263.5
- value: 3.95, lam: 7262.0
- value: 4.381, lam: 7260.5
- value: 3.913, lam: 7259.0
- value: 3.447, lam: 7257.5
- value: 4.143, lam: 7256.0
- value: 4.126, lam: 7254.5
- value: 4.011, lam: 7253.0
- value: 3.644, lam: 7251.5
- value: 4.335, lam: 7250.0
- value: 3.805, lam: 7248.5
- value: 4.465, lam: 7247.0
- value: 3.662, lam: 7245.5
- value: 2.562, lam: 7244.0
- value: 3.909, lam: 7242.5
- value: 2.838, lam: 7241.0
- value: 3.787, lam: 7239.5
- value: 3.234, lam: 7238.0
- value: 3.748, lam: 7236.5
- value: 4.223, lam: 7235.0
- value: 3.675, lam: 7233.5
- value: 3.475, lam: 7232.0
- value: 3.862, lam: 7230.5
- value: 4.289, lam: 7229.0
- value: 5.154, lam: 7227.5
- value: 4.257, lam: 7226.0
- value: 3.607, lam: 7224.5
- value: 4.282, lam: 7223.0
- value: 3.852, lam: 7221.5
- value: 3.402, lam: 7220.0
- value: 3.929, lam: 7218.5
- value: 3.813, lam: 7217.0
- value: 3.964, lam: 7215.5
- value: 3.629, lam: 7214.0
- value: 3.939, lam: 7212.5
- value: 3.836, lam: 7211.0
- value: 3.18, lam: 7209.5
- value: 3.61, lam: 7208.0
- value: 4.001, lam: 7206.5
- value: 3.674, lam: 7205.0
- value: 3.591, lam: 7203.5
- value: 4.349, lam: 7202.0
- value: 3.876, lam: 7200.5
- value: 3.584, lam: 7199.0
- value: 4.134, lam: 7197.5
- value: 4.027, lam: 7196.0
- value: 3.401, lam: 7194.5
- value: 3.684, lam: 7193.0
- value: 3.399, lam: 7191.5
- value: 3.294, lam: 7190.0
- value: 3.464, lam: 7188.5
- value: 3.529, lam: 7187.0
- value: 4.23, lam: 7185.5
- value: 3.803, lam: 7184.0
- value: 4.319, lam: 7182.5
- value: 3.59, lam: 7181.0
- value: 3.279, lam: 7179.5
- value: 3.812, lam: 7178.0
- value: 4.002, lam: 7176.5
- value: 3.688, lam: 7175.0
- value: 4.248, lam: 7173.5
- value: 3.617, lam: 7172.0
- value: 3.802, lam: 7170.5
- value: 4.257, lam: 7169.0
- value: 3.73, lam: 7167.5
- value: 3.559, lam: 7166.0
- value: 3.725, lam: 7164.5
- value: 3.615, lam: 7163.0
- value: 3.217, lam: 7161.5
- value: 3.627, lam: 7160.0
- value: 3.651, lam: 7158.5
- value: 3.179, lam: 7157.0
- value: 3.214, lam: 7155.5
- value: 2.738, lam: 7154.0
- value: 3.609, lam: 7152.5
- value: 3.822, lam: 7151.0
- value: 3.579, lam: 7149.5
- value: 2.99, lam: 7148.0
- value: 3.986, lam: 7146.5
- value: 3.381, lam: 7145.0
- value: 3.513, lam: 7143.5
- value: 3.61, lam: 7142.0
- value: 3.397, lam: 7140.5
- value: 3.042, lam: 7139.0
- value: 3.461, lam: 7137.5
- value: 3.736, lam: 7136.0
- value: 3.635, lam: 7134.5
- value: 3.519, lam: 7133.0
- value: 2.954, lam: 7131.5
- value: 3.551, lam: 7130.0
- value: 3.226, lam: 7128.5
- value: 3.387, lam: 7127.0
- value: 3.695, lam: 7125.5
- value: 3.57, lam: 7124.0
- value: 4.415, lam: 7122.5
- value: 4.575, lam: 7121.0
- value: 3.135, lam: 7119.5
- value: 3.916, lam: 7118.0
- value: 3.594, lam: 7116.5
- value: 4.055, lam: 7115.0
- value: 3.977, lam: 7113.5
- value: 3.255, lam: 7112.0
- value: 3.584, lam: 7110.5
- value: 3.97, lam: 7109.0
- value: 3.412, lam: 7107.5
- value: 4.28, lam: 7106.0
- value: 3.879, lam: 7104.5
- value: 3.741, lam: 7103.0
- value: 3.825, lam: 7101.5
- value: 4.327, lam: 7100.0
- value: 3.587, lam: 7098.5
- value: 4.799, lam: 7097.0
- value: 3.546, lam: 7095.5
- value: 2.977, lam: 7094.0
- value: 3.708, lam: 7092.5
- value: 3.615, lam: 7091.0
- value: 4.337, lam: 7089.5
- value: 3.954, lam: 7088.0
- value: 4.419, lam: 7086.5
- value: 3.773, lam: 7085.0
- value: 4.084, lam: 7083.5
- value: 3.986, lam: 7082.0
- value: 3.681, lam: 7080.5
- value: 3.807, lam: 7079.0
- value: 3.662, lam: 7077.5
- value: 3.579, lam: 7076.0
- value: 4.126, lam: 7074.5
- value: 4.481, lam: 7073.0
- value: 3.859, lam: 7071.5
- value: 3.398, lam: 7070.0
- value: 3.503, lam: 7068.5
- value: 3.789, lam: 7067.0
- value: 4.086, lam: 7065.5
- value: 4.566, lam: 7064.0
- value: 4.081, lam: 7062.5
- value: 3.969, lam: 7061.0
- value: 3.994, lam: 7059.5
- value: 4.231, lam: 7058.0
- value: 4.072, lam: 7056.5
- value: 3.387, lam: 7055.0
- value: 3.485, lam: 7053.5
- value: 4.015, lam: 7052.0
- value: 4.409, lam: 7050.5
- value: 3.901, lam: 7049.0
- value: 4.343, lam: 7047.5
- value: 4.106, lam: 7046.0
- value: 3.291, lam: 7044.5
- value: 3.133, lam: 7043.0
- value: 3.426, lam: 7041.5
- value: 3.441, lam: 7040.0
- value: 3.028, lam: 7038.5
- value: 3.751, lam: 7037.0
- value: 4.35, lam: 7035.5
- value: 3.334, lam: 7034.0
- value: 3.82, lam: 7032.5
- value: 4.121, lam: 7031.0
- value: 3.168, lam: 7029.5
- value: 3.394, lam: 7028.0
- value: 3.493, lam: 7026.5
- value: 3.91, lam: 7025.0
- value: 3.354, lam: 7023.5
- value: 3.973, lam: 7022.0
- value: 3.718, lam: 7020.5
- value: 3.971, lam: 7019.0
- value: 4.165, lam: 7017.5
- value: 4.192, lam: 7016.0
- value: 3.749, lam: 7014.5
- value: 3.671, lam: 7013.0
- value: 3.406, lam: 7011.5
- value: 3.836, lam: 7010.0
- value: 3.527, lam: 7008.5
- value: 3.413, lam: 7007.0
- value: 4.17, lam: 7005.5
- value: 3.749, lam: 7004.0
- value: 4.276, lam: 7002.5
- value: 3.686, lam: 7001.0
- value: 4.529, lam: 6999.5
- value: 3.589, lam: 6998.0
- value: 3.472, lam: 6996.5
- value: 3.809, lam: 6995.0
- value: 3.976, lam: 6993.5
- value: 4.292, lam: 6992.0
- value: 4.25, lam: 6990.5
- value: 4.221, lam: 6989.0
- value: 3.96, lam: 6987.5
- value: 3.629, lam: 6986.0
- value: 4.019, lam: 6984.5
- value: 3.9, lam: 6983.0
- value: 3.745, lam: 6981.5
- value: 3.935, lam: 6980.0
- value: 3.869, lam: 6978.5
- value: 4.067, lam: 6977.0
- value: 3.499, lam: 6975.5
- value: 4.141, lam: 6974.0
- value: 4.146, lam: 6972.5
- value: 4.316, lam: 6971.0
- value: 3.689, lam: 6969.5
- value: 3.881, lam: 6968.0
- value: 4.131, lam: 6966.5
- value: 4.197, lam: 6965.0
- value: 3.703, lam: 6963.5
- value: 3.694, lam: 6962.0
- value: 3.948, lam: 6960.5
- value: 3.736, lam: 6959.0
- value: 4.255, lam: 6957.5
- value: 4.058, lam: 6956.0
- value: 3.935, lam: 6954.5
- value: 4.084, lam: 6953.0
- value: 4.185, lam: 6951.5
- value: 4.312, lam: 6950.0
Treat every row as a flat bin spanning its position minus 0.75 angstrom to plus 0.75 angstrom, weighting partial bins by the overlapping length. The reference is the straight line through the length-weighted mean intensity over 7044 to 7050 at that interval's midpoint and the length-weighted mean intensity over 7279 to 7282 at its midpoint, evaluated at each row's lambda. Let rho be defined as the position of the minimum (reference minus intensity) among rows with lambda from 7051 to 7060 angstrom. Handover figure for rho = 7058.0 angstrom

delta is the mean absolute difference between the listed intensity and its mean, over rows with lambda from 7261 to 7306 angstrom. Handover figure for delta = 0.32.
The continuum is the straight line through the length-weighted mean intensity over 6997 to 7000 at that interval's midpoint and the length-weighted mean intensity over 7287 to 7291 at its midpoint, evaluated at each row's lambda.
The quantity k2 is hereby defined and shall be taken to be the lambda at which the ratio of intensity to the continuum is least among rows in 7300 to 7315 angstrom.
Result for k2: 7305.5 angstrom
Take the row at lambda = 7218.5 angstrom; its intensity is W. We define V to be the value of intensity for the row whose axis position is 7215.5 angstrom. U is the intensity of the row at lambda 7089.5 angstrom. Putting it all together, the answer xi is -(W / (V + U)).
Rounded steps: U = 4.337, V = 3.964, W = 3.929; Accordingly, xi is -0.473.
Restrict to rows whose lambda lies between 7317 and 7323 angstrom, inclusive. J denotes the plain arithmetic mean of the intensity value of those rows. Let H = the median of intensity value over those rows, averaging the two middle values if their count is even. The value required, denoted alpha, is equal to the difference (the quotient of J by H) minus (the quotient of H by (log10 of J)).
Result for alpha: -5.47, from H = 3.7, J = 3.66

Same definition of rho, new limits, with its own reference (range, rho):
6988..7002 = 6999.5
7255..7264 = 7260.5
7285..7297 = 7293.5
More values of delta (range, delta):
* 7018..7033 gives 0.27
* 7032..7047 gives 0.35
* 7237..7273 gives 0.35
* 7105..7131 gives 0.35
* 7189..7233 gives 0.30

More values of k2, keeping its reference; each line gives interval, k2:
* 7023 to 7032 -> 7029.5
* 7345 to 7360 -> 7356.5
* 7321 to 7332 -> 7331.0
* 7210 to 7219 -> 7214.0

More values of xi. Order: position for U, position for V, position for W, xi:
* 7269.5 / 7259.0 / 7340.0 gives -0.499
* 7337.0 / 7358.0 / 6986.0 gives -0.506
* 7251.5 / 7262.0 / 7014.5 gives -0.494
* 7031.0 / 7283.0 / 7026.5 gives -0.415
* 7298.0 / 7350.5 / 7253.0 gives -0.563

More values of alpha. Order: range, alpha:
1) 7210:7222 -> -5.65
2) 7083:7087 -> -5.67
